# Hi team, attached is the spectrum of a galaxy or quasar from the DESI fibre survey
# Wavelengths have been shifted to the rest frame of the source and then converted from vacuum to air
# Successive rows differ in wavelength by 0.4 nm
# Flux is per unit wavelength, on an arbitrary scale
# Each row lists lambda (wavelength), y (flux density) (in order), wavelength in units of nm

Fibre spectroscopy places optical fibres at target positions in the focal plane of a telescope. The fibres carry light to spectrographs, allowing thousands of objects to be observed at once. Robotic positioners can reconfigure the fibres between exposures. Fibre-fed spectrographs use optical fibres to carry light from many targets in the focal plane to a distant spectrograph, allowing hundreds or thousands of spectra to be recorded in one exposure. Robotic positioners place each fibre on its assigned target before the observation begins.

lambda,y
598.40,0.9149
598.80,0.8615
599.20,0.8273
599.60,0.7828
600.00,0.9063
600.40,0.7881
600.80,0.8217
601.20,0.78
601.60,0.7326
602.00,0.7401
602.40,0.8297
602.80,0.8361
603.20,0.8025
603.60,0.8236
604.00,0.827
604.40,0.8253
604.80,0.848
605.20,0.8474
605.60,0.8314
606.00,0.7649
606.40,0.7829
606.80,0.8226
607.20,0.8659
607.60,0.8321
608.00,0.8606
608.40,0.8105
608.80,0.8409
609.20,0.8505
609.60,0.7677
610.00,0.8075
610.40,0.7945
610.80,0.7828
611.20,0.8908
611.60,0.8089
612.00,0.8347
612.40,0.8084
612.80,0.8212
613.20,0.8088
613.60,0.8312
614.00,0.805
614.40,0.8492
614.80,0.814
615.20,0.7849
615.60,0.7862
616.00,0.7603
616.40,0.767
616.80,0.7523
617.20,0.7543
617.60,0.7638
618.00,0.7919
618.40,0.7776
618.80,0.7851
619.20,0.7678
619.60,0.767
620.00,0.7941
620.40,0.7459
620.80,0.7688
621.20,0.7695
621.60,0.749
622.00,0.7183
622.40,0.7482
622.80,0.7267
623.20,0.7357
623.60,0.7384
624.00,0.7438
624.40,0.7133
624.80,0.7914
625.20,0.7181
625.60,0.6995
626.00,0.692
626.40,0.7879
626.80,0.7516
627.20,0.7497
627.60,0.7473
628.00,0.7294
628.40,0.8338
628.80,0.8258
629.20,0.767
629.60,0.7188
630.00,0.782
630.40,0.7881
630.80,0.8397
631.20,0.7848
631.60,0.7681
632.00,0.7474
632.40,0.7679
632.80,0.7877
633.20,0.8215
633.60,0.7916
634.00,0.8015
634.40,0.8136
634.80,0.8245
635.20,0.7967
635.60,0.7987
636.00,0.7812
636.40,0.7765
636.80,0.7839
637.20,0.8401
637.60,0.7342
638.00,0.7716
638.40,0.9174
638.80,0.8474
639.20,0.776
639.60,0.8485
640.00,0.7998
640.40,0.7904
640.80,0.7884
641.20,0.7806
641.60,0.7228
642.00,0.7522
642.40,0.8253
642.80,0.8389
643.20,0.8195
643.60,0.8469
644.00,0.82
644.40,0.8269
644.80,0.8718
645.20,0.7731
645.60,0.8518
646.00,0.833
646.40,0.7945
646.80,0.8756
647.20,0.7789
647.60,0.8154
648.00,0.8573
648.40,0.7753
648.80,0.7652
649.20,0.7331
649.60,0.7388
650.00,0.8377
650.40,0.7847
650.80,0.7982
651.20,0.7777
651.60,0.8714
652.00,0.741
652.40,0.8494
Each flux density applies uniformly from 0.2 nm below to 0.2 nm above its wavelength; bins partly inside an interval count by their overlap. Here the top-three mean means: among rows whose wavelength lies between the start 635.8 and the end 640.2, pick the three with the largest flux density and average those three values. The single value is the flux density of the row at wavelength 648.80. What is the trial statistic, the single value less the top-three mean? -0.11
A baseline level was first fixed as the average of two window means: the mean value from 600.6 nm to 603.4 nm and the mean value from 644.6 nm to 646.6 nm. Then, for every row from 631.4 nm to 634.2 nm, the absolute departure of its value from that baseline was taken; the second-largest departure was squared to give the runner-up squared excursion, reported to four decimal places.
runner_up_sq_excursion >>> 0.0016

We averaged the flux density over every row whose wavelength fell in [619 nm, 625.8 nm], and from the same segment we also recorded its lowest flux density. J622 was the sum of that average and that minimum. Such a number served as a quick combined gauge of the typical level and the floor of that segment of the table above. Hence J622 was 1.446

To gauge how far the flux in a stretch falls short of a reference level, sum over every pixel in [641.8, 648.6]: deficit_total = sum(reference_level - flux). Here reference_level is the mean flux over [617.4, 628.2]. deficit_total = -1.19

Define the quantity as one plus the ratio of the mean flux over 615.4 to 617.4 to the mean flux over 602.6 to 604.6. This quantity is 1.93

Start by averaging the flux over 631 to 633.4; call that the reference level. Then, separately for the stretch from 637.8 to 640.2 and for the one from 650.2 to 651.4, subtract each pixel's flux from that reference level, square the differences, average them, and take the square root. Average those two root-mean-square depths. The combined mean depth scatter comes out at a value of 0.0403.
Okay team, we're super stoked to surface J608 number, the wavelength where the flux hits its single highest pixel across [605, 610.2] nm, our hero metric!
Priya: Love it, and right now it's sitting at 607.20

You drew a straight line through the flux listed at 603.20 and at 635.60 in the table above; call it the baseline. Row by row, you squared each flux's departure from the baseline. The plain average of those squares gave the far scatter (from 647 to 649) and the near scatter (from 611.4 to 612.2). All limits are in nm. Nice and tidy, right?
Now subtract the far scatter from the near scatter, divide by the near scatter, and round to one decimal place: -1.0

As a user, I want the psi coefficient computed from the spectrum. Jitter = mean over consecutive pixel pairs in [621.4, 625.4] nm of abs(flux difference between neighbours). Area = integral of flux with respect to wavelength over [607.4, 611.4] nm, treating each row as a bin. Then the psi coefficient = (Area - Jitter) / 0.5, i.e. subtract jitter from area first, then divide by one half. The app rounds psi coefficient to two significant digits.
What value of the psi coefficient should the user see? 6.5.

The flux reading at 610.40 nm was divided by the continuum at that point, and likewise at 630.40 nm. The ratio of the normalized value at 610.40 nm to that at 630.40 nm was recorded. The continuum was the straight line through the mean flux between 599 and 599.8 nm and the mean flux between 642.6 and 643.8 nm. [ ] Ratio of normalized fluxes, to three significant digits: 1.03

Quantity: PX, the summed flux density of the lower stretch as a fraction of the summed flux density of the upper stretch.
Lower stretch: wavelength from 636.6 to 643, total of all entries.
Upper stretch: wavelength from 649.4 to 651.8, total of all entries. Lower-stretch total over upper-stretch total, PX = 2.67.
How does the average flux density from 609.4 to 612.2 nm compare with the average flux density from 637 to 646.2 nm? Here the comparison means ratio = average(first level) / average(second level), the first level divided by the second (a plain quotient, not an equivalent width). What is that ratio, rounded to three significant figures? 1.00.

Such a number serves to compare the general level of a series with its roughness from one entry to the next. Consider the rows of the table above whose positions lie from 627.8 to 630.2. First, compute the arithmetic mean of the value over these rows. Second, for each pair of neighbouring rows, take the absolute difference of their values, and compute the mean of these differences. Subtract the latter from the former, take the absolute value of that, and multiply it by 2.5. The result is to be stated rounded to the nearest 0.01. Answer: 1.80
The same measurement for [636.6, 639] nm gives 1.83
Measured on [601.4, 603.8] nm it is 1.91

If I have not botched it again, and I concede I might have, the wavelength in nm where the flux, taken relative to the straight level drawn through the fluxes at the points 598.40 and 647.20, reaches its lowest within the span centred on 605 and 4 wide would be 606.00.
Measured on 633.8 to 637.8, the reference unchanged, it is 637.60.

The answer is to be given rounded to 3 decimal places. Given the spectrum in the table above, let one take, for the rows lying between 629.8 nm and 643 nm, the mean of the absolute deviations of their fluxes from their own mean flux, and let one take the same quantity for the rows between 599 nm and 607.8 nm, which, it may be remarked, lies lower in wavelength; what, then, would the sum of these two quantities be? 0.059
